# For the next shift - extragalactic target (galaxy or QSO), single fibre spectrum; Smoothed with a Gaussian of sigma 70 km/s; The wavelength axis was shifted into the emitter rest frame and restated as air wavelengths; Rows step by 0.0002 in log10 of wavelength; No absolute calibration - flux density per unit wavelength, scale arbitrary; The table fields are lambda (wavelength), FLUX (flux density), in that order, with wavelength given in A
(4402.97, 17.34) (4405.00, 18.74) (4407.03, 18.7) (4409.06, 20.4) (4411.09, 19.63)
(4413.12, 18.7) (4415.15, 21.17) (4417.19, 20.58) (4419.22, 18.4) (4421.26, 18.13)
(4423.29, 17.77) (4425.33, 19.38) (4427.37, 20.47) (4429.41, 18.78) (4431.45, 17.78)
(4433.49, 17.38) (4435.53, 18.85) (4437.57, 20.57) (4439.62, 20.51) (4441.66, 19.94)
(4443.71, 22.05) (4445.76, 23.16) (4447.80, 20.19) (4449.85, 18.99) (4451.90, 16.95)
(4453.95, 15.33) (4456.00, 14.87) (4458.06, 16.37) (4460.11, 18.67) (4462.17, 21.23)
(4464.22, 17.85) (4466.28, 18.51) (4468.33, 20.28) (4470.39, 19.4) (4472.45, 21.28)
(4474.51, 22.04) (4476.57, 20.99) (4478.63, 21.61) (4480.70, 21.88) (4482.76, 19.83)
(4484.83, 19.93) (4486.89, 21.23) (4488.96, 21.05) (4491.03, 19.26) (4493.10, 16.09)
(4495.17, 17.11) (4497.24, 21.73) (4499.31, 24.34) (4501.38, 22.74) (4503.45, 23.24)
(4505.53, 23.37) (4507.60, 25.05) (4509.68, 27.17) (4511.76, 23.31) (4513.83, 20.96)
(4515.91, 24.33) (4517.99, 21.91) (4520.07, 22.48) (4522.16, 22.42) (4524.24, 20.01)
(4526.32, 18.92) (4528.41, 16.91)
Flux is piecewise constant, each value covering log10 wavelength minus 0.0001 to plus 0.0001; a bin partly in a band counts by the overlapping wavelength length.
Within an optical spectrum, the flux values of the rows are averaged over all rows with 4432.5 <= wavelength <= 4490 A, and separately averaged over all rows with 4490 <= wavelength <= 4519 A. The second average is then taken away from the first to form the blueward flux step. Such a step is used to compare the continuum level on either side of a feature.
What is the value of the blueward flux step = -2.5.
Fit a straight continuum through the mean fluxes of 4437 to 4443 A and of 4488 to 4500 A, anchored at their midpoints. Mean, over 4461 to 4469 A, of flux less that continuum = -0.7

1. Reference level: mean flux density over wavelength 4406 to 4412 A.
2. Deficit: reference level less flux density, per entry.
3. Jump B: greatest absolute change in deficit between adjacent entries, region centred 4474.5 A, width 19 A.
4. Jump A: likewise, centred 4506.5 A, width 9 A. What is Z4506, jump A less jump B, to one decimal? 0.1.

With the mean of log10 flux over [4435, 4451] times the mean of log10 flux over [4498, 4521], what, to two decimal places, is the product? 1.80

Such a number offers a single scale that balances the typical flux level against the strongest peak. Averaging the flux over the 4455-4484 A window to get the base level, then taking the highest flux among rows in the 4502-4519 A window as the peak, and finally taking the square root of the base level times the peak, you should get 23.1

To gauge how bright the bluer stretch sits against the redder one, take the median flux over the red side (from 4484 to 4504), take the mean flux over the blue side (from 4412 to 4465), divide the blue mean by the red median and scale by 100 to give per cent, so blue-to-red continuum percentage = 89.9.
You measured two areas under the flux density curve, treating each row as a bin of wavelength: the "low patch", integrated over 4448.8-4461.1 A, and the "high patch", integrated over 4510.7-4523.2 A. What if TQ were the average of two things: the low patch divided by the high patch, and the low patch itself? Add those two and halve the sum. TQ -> 104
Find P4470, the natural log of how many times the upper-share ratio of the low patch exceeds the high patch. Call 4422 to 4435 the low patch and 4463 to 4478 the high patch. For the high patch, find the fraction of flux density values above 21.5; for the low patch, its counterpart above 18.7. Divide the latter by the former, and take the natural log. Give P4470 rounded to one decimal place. 1.3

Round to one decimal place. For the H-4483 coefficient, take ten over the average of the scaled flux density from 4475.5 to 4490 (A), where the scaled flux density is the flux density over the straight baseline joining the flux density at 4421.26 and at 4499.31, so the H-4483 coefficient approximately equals 11.0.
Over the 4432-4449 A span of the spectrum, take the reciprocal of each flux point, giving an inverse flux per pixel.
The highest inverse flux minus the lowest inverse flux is 0.014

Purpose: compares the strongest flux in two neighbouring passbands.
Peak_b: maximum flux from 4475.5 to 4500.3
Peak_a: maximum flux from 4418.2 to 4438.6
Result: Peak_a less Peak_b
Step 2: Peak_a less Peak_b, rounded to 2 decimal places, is -3.77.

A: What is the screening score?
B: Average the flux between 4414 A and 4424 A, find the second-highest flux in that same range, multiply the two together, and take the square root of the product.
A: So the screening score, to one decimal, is 19.9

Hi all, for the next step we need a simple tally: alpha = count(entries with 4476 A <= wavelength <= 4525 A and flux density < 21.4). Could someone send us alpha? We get 10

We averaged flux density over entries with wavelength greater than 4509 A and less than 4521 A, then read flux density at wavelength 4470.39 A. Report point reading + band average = 43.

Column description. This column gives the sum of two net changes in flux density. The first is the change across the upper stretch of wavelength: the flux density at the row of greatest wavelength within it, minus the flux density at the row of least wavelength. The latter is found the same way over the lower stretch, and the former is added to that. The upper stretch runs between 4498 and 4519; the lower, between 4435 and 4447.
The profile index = 1.9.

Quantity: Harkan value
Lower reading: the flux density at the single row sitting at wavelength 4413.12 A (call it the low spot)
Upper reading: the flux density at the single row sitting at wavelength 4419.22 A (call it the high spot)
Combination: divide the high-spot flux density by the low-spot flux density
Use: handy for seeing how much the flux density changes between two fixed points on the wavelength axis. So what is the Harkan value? 0.98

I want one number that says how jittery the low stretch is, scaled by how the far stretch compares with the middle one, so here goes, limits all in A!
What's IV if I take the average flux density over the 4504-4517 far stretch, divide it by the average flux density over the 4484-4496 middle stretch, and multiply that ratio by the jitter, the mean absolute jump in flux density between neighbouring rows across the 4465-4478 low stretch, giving 1.6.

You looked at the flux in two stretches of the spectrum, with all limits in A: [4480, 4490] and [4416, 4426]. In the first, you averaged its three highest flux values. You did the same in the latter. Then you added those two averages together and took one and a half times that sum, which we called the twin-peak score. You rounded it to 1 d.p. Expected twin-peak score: 61.3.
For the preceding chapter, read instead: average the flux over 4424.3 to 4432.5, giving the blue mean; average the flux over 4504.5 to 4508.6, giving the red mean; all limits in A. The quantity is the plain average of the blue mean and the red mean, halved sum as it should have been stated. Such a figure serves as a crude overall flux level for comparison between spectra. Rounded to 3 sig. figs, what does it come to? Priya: 21.7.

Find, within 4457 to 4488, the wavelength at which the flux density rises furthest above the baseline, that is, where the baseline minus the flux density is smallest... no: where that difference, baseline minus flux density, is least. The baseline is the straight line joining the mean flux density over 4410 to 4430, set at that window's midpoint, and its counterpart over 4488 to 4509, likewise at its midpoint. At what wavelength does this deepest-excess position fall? 4474.51 A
